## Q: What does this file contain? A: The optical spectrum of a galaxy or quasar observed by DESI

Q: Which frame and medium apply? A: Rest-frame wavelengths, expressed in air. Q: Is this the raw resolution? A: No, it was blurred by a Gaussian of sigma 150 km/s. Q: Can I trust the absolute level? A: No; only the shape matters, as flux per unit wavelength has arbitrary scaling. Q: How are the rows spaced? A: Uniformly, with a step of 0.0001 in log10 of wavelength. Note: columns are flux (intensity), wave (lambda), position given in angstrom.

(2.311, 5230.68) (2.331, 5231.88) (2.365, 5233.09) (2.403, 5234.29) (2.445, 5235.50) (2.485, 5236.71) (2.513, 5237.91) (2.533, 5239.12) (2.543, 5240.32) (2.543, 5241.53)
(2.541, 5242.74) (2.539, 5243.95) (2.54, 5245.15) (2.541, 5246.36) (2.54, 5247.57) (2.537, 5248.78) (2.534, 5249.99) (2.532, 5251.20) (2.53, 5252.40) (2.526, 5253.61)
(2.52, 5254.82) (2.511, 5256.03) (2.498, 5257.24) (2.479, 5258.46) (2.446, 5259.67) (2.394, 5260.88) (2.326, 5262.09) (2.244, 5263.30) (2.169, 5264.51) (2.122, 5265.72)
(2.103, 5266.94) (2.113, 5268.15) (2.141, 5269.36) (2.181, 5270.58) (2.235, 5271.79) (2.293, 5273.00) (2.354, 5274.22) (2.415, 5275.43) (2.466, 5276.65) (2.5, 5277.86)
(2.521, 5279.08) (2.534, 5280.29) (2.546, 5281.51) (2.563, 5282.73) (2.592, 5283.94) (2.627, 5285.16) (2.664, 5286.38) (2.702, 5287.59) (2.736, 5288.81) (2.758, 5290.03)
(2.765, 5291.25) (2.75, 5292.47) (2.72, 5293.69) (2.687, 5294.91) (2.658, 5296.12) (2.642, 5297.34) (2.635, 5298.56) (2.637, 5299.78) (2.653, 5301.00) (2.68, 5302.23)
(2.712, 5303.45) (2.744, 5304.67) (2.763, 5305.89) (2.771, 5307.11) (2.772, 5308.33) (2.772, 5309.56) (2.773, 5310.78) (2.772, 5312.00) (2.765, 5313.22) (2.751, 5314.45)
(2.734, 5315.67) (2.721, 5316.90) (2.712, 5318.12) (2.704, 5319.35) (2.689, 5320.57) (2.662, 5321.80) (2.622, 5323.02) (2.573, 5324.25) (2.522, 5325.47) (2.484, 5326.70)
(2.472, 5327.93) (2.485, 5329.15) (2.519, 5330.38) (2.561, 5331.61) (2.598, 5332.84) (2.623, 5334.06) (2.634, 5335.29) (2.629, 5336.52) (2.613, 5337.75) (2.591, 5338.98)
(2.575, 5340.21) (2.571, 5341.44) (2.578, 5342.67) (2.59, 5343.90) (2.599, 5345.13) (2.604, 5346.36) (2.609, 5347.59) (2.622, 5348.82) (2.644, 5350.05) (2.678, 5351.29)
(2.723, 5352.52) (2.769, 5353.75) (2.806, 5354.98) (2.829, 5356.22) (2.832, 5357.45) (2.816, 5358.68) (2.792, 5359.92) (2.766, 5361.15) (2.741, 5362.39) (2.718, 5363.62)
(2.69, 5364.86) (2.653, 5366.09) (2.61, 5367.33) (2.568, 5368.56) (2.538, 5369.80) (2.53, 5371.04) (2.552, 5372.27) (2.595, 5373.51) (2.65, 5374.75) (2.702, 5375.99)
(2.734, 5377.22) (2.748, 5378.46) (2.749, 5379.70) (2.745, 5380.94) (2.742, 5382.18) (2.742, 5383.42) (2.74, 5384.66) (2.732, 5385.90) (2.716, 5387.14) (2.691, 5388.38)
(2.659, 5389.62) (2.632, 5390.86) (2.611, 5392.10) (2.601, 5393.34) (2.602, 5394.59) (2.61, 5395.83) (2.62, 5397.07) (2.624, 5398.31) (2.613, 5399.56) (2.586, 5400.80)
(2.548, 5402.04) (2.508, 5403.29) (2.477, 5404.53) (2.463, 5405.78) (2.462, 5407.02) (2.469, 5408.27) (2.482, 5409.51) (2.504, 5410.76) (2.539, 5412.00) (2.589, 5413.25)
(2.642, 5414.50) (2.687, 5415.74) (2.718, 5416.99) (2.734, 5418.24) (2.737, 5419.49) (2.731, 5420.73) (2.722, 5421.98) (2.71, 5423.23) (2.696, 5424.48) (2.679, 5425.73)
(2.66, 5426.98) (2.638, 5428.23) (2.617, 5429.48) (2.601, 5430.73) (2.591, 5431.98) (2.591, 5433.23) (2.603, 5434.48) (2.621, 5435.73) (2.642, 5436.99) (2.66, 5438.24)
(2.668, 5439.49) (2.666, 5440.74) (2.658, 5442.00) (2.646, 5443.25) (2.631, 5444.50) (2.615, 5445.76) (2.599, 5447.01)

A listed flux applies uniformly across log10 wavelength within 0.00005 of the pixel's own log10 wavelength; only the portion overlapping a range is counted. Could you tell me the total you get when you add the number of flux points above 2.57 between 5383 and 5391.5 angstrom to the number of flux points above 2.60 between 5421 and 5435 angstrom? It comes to 16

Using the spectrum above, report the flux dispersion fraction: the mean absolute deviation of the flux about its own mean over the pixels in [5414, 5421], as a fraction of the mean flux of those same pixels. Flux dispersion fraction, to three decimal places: 0.011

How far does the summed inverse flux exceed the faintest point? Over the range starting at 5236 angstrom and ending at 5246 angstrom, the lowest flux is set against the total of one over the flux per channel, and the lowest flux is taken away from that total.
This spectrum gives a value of 0.68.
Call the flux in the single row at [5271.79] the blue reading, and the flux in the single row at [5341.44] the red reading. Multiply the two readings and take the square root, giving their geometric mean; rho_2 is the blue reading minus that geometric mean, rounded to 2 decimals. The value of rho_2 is -0.16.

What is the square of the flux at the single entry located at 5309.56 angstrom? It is 7.7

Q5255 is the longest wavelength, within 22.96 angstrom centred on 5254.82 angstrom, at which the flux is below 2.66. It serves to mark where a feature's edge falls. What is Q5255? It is 5265.72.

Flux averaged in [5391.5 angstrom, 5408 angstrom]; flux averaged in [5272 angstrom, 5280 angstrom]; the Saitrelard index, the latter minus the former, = -0.14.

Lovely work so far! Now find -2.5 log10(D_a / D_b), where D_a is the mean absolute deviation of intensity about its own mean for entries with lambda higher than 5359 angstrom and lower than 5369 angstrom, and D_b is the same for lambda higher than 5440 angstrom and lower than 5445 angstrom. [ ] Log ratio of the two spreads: -1.8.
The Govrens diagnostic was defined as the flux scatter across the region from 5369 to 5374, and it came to 0.03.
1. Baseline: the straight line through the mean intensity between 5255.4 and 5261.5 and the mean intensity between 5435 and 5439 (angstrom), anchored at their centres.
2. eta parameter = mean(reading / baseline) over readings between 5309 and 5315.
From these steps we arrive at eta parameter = 1.10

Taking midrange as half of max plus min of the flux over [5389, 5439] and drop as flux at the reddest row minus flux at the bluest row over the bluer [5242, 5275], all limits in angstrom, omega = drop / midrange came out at -0.07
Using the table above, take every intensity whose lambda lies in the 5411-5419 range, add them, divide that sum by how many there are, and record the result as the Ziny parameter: 2.65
